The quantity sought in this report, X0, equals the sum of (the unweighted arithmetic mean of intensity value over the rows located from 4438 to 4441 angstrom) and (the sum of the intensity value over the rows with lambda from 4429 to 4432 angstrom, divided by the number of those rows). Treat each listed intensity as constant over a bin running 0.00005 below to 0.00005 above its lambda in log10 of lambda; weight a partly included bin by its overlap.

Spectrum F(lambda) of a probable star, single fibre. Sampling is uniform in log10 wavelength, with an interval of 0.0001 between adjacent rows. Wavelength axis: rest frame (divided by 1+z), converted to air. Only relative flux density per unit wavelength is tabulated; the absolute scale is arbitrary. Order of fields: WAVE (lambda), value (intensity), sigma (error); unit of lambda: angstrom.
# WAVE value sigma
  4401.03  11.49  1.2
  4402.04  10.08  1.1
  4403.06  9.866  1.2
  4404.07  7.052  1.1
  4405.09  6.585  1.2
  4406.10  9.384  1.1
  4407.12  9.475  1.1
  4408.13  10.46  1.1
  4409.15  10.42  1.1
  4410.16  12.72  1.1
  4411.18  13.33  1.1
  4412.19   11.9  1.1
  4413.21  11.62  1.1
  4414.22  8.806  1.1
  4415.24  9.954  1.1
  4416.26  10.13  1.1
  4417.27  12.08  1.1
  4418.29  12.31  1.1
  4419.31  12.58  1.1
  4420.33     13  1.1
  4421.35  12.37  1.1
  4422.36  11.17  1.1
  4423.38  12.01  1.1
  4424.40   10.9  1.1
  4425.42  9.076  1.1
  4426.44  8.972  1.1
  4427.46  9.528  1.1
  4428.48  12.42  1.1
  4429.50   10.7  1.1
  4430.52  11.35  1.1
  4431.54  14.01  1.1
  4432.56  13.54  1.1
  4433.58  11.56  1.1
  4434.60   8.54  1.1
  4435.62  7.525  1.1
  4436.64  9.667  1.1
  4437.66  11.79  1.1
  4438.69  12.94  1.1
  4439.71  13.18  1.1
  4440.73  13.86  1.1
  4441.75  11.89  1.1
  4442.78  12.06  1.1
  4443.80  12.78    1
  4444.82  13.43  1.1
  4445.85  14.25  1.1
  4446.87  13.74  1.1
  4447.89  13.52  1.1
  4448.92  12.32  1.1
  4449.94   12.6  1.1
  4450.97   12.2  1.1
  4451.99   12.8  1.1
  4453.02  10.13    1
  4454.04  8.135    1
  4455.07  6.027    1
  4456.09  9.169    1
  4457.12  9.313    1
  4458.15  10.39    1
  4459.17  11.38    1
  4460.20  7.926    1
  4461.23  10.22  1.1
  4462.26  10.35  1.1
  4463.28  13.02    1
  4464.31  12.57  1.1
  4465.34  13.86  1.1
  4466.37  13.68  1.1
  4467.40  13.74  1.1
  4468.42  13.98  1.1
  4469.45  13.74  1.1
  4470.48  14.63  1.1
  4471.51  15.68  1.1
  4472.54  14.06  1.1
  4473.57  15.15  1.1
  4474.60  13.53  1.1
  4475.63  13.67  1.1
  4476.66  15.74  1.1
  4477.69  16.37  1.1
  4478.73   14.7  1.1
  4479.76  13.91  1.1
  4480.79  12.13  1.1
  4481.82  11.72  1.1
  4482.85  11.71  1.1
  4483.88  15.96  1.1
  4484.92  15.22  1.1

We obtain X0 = 25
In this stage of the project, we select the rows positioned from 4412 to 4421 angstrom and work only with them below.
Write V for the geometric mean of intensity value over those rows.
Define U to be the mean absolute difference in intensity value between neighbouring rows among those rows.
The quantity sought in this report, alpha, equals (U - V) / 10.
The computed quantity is -1.04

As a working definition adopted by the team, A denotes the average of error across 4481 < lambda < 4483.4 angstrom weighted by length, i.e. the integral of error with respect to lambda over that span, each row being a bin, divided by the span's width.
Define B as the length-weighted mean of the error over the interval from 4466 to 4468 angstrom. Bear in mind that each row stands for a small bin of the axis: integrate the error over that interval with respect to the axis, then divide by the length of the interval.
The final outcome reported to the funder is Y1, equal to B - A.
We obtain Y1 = 0.00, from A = 1.10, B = 1.10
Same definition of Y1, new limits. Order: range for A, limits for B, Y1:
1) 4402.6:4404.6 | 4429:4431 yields -0.05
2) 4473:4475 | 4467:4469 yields 0.00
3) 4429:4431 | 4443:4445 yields -0.05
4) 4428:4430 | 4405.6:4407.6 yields 0.00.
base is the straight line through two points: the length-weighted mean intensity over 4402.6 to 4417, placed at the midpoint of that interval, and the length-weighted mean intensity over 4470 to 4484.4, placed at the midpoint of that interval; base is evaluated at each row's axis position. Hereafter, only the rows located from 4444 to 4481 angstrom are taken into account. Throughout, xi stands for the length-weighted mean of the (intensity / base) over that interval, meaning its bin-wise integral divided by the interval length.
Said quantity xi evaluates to 0.94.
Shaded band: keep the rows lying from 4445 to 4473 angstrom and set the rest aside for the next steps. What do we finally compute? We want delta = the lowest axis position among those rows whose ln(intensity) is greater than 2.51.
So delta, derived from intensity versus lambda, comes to 4445.85 angstrom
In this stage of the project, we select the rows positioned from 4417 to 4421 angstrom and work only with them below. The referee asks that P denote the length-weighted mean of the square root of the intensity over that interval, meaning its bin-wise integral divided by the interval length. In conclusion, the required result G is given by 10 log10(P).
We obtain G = 5.48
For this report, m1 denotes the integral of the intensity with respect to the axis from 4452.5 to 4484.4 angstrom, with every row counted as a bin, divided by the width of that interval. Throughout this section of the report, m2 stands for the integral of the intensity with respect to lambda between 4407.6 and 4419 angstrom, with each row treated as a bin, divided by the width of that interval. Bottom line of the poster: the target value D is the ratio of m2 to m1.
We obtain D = 0.90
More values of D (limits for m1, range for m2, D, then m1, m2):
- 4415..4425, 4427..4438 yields 0.94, 11.7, 11.0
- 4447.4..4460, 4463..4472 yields 1.31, 10.6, 13.9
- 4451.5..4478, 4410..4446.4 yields 0.95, 12.3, 11.6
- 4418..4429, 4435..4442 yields 1.02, 11.3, 11.5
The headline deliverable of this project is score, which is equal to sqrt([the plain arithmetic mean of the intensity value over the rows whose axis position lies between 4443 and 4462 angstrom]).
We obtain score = 3.34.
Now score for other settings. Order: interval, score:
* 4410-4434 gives 3.39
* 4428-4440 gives 3.38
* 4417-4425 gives 3.47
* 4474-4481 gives 3.78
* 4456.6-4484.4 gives 3.62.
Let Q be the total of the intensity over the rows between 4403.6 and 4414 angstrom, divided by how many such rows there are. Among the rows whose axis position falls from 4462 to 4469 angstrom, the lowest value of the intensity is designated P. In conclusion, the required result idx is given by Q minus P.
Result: -0.1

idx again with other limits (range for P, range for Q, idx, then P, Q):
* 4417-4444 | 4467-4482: 6.7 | 7.525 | 14.2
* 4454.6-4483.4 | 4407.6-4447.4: 5.6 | 6.027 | 11.6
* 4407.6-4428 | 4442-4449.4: 4.4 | 8.806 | 13.2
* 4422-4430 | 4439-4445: 3.9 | 8.972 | 12.9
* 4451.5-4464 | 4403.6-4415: 4.1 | 6.027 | 10.2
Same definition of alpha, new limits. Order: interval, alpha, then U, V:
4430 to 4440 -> -0.96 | 1.6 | 11.2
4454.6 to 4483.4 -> -1.12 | 1.1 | 12.3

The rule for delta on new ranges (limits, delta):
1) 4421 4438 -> 4421.35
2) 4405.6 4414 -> 4410.16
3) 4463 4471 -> 4463.28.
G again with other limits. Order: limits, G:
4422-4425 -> 5.26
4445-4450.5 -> 5.61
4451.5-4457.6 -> 4.80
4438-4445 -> 5.54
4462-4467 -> 5.54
